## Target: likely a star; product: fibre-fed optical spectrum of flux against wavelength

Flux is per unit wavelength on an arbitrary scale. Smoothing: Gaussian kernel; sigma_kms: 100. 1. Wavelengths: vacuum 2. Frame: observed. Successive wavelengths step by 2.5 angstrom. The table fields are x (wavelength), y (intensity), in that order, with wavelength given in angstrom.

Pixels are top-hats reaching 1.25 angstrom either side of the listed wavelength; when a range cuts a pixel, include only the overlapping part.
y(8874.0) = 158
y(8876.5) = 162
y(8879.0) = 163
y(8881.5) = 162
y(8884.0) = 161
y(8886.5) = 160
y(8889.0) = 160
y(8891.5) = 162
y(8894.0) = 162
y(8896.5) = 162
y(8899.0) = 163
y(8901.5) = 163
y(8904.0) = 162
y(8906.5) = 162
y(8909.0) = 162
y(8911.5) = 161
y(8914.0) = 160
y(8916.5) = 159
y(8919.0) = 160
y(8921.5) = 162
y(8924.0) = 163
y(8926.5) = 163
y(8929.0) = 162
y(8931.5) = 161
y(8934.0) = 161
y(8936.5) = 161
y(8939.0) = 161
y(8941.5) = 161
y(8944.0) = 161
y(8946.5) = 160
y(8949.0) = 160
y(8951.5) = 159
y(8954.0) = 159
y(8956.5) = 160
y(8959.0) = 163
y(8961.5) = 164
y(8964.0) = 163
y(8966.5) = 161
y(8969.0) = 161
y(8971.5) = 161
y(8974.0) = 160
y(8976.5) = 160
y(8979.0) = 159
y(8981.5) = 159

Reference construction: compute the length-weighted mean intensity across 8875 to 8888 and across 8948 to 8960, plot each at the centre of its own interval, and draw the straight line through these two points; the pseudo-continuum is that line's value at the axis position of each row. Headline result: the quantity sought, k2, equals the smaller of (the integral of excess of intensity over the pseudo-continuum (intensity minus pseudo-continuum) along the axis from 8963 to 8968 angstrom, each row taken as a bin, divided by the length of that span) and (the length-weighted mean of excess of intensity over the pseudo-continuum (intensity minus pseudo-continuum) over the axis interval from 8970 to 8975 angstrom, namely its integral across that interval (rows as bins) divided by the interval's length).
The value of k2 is 0.7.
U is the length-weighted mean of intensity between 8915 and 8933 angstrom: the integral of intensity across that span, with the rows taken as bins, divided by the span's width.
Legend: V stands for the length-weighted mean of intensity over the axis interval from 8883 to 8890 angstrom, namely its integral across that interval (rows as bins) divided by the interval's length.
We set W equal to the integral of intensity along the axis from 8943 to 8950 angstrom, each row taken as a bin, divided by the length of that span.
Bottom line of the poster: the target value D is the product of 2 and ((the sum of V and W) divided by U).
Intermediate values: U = 161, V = 160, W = 160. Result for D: 3.97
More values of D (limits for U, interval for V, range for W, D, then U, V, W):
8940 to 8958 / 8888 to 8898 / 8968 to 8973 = 4.03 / 160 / 162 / 161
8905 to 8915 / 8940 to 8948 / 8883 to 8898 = 3.99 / 161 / 161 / 161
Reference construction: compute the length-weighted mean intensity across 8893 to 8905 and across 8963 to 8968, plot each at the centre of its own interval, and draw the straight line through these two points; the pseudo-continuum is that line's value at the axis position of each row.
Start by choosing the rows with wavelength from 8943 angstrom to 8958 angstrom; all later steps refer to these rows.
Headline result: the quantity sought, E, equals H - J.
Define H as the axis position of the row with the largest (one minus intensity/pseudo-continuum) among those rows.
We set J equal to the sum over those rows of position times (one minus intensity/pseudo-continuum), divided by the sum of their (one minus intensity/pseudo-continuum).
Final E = 0.5 angstrom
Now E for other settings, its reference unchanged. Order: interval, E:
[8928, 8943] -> -4.7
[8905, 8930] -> 2.7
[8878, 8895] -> -1.1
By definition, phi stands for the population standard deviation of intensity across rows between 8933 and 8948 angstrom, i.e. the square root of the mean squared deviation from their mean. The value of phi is 0.4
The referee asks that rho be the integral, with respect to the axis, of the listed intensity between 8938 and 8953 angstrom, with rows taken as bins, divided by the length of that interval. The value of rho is 160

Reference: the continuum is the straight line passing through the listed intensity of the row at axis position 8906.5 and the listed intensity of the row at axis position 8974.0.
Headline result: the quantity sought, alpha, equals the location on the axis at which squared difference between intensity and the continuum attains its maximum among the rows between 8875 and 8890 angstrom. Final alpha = 8886.5 angstrom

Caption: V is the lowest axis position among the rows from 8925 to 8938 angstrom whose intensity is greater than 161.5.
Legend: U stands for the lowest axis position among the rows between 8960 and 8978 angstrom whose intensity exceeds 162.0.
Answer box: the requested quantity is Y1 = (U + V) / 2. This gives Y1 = 8944.0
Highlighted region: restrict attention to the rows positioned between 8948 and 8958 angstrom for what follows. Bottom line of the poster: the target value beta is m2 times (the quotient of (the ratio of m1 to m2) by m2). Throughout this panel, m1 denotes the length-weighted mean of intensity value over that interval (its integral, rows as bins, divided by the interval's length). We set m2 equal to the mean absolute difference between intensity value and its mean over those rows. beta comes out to 319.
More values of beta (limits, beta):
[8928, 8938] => 430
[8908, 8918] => 160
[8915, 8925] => 107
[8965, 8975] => 429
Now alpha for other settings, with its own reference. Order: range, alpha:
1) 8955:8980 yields 8961.5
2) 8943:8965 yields 8961.5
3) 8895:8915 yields 8914.0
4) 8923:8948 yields 8926.5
